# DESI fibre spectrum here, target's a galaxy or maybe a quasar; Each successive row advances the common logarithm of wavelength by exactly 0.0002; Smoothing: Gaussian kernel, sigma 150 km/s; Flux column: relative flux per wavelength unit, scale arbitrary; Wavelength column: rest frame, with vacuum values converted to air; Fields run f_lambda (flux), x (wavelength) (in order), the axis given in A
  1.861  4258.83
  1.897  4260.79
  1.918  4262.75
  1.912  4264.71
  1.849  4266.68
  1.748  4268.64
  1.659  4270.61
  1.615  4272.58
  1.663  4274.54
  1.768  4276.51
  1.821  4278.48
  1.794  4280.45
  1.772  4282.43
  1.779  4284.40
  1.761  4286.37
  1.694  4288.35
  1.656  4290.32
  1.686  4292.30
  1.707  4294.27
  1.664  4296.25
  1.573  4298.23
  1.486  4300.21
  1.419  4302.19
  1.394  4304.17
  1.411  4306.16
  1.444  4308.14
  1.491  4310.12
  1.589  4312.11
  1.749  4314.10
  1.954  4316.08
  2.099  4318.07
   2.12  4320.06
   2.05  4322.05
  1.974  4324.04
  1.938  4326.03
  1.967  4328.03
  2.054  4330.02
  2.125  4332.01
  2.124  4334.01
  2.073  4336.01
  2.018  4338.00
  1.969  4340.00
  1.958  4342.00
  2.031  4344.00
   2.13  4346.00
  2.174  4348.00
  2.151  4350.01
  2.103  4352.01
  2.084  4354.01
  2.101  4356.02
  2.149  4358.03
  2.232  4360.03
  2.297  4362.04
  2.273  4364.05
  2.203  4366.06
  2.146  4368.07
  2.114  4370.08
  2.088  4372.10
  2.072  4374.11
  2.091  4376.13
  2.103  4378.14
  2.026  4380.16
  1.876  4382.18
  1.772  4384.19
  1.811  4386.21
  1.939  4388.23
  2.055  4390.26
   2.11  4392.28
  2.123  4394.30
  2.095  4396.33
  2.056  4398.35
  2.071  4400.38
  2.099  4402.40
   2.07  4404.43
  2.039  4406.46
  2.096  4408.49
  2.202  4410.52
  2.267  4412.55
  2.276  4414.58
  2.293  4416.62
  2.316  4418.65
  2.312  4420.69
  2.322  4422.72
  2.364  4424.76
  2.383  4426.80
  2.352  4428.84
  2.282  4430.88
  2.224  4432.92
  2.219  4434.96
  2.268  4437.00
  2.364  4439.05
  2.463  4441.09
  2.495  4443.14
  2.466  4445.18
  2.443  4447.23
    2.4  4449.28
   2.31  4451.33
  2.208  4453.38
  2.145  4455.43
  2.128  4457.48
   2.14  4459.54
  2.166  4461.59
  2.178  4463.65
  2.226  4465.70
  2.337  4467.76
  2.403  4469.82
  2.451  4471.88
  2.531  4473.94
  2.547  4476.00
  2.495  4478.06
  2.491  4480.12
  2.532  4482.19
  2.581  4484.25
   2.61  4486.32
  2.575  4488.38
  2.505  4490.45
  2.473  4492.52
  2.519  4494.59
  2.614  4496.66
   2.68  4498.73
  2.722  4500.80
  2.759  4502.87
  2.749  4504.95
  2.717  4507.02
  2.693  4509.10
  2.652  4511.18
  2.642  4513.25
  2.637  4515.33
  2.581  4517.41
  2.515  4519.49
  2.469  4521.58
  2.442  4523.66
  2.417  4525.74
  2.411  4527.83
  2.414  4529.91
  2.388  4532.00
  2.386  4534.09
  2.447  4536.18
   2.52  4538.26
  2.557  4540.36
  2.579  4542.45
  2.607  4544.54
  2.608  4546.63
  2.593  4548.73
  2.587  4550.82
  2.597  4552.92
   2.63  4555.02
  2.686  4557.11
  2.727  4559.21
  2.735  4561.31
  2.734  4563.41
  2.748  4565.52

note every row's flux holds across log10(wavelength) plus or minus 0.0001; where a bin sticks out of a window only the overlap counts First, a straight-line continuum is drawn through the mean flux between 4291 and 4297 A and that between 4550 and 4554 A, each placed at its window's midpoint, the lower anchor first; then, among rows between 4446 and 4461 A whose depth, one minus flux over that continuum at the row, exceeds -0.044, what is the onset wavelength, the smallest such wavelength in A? 4451.33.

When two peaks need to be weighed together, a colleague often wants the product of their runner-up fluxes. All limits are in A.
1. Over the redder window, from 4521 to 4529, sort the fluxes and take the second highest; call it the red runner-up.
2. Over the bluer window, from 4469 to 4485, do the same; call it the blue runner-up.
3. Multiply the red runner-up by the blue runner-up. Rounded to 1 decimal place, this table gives 6.2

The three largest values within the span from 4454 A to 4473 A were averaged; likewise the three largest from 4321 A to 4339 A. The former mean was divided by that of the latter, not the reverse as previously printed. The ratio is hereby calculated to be 1.14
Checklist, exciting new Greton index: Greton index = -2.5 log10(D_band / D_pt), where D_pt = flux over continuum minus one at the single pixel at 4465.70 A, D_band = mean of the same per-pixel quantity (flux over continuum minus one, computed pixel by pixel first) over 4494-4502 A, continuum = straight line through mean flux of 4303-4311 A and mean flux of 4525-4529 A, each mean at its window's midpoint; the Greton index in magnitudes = -1.5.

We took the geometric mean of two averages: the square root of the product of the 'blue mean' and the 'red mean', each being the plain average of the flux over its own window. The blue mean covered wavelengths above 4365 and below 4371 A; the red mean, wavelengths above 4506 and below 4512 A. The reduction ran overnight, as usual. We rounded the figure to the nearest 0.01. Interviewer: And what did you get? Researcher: 2.41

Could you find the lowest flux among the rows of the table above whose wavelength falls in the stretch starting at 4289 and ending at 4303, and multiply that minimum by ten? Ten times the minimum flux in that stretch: 14.2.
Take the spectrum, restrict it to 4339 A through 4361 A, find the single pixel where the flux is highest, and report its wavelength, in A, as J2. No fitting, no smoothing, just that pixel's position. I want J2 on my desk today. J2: 4360.03 A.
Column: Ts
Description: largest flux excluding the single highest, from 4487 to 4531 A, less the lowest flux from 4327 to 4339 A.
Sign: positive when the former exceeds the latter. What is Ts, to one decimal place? 0.8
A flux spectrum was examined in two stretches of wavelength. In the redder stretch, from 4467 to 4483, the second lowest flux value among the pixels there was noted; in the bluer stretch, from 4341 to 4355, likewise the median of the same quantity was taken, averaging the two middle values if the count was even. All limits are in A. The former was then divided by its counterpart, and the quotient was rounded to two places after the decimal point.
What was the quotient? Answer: 1.14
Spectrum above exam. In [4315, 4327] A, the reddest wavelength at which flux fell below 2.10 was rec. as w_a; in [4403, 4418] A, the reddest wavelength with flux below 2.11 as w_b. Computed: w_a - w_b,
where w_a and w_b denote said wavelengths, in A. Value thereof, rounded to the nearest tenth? -82.5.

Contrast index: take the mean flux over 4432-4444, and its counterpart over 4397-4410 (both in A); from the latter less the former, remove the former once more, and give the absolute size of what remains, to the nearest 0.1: 2.6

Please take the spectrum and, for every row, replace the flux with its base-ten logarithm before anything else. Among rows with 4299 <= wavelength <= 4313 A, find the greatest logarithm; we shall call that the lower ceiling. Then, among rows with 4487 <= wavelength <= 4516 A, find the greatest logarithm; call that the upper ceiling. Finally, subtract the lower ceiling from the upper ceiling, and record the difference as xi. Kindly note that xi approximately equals 0.24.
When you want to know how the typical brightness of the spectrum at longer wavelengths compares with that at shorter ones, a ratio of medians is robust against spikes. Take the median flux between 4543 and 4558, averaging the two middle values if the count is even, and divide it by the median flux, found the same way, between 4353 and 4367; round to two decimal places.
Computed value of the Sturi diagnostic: 1.18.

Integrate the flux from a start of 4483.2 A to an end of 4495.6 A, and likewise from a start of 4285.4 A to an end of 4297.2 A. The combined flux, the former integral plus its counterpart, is 52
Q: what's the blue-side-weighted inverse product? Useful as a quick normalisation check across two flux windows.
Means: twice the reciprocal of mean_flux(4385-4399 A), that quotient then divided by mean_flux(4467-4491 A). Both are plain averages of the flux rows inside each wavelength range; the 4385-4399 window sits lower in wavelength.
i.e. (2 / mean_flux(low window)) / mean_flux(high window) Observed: 0.39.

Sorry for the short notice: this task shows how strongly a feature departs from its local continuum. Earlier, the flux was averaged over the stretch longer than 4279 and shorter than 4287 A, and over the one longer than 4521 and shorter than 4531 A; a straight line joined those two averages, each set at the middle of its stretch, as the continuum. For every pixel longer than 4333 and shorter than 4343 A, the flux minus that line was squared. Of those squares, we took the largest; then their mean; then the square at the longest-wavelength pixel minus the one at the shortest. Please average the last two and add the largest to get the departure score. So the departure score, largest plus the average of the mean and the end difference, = 0.030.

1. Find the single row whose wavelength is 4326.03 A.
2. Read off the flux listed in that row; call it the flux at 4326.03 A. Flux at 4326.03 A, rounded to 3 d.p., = 1.938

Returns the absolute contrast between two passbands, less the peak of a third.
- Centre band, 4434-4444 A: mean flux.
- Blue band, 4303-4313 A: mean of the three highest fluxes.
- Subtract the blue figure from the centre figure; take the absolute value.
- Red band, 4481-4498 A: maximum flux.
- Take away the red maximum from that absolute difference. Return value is -1.8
